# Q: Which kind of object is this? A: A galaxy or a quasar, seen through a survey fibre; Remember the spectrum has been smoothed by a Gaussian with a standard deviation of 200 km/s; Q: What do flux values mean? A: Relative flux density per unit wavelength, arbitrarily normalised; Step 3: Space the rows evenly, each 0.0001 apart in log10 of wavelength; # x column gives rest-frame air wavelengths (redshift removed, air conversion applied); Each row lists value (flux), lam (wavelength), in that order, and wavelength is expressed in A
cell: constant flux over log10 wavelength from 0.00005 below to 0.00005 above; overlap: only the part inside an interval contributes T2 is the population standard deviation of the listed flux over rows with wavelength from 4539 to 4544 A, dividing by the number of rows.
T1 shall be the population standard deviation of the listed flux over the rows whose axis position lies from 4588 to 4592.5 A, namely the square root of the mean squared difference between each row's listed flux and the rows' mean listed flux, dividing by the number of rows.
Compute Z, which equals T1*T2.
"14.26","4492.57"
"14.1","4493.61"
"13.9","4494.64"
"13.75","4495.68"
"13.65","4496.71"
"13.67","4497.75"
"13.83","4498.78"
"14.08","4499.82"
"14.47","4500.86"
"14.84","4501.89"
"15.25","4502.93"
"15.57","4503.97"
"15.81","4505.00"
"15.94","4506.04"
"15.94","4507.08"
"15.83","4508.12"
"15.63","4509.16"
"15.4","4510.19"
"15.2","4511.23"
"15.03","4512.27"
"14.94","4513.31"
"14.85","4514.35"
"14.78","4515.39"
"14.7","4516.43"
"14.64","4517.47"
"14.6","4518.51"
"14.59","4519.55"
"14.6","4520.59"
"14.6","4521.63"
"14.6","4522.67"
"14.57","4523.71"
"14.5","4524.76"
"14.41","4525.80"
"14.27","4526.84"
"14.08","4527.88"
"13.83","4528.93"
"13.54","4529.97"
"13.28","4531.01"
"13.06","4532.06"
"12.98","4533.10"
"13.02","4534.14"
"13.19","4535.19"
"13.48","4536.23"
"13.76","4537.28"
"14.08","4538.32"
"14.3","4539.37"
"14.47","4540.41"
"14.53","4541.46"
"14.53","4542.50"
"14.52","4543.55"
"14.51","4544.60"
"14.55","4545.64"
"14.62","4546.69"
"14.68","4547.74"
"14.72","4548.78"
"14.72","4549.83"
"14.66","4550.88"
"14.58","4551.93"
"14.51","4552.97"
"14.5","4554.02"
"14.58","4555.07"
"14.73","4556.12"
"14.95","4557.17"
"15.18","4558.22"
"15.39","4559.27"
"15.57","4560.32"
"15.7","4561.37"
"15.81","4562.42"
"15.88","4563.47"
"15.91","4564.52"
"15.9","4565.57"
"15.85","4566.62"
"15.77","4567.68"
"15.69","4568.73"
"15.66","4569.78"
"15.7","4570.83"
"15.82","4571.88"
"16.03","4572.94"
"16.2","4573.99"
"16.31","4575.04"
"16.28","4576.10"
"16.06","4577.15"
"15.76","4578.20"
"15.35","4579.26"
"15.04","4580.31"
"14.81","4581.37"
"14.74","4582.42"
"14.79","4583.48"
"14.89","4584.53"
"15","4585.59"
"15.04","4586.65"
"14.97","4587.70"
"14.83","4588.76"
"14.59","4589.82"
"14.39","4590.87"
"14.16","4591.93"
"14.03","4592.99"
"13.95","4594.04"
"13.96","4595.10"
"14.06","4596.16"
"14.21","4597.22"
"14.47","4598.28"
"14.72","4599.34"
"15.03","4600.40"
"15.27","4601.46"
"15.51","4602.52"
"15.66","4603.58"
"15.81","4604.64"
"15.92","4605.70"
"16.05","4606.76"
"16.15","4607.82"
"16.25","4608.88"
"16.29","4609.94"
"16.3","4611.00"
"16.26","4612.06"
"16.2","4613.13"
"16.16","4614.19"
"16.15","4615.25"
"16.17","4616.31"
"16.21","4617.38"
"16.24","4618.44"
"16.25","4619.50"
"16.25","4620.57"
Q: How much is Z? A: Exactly 0.022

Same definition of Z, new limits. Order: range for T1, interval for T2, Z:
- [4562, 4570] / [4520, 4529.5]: 0.023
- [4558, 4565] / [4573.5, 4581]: 0.115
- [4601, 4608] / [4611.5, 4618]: 0.011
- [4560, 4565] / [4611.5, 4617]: 0.005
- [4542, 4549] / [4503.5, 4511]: 0.015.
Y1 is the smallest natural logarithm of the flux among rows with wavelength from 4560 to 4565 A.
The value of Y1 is 2.75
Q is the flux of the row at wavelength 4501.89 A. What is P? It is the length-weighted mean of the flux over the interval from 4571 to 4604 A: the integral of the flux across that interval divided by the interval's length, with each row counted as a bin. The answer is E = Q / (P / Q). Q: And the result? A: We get 14.7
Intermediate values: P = 15.0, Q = 14.84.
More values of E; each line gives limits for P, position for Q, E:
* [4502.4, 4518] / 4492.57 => 13.3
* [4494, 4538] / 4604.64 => 17.3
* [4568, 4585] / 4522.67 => 13.7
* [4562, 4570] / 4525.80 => 13.1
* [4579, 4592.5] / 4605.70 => 17.1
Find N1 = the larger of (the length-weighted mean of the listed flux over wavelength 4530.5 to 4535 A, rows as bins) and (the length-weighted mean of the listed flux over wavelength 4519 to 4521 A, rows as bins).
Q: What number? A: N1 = 14.60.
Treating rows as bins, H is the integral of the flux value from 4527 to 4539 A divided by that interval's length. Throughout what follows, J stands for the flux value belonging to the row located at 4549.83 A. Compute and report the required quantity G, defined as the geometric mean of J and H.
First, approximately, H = 13.51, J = 14.72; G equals 14.1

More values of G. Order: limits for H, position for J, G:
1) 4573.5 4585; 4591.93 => 14.8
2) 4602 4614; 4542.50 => 15.3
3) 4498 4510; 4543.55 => 14.8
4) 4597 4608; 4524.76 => 14.9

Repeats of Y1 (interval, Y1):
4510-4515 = 2.70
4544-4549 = 2.67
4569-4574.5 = 2.75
